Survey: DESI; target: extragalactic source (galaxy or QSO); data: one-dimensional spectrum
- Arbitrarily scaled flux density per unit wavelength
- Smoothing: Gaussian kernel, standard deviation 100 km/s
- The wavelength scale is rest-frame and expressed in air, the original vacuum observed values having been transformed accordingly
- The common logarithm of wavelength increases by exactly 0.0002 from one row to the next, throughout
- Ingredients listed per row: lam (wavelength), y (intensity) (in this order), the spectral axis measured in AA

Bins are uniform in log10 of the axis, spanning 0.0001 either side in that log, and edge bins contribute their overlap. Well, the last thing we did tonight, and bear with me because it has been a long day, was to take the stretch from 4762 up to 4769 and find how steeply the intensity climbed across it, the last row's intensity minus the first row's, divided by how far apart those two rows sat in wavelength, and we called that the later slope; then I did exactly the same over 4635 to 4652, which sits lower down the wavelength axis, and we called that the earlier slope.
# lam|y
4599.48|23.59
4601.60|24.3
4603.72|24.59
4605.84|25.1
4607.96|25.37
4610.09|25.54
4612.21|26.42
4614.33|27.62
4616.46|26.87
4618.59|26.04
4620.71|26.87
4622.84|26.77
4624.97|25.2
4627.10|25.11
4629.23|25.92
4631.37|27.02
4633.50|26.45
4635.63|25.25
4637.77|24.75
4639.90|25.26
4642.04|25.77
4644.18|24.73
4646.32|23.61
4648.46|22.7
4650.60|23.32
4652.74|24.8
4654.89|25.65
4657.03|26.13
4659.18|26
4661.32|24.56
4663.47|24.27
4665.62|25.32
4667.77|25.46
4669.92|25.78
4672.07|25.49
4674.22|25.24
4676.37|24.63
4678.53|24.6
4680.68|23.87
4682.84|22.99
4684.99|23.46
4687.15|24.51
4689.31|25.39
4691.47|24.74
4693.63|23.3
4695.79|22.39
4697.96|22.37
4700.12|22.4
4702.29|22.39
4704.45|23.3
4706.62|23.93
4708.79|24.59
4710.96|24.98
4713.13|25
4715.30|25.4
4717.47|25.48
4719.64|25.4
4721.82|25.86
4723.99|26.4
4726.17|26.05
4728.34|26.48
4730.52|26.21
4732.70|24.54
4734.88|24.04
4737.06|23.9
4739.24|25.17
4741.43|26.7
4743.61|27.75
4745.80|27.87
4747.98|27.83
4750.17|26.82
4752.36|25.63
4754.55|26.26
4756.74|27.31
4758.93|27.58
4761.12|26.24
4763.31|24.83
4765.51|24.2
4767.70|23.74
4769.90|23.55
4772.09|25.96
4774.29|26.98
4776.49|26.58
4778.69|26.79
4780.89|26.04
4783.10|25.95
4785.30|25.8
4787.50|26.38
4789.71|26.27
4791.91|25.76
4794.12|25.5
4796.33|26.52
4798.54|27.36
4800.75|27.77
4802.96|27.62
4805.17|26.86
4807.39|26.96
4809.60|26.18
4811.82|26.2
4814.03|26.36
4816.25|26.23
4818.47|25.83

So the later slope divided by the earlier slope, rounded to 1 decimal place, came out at 1.9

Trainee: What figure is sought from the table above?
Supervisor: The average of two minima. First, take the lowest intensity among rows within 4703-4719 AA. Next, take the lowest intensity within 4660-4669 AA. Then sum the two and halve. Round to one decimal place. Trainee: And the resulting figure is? 23.8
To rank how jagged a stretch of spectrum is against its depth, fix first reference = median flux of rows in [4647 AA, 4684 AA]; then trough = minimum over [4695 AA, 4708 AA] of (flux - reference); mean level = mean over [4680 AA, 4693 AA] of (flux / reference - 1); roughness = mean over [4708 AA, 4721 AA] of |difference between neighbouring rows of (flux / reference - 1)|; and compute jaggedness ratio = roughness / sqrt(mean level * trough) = 0.031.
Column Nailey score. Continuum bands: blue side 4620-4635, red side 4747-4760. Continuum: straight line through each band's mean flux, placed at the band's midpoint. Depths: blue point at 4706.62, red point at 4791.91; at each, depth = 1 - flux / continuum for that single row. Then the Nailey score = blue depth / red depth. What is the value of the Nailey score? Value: 2.0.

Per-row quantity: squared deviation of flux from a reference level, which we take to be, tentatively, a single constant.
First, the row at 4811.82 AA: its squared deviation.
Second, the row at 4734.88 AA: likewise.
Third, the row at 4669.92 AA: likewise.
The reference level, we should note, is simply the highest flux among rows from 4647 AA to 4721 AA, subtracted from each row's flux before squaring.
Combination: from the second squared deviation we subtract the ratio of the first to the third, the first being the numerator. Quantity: 4.3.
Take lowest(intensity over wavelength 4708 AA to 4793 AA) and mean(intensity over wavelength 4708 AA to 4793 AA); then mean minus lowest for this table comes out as 2.3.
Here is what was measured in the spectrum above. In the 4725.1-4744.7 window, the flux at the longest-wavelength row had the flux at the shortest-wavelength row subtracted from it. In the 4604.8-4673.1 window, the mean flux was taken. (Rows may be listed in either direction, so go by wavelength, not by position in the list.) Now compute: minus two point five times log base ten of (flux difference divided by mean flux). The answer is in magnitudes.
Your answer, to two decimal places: 2.94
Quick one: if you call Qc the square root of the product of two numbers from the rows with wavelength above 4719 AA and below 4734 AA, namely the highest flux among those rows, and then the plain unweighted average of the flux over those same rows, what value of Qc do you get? 26.2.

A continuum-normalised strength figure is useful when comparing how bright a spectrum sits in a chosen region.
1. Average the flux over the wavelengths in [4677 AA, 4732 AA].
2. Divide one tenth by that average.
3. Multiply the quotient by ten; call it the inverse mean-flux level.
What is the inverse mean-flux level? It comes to 0.0409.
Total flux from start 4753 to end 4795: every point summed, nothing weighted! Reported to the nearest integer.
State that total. 492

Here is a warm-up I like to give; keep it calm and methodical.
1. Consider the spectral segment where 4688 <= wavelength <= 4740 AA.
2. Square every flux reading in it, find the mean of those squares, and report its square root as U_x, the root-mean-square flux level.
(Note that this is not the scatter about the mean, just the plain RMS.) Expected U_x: 24.6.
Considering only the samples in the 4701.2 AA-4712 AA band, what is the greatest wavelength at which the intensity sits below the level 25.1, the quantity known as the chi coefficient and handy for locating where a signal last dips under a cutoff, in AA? 4710.96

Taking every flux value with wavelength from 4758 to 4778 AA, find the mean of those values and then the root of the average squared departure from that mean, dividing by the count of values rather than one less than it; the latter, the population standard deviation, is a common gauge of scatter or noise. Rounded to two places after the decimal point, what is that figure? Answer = 1.39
